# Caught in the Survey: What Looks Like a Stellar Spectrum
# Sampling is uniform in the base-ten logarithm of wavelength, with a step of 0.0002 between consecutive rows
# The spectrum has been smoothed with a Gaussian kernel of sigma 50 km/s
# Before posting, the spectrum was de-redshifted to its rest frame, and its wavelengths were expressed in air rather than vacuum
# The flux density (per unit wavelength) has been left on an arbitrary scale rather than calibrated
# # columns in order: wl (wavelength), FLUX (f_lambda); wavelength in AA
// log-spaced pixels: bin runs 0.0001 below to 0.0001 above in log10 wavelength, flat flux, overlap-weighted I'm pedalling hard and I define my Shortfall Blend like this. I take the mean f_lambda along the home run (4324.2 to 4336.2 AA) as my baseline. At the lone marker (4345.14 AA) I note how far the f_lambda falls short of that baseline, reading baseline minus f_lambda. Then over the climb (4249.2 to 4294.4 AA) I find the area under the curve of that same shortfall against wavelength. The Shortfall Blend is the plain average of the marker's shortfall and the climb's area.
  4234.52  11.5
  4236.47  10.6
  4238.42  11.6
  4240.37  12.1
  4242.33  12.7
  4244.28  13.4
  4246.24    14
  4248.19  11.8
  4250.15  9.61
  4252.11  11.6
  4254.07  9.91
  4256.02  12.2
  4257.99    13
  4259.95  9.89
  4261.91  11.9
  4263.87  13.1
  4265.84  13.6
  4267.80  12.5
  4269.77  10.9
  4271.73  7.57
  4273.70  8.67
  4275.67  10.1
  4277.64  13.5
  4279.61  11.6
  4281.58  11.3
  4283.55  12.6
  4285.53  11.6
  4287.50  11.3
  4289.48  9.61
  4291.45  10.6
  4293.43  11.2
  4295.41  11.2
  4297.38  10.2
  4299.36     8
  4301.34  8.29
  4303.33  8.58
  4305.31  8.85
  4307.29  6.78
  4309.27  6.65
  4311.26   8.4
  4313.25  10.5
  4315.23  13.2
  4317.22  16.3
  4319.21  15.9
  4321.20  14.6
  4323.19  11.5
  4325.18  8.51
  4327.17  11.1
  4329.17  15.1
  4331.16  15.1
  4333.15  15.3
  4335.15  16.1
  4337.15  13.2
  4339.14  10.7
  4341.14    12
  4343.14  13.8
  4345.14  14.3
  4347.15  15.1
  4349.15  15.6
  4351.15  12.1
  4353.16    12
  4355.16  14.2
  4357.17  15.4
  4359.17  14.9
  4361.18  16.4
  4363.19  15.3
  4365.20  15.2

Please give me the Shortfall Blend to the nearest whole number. 52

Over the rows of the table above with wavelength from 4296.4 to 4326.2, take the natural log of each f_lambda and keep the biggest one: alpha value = 2.79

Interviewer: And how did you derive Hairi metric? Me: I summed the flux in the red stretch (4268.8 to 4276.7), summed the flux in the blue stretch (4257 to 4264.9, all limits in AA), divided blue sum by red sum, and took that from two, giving 0.71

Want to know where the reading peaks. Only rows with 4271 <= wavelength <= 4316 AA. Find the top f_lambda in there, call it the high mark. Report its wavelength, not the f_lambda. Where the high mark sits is 4277.64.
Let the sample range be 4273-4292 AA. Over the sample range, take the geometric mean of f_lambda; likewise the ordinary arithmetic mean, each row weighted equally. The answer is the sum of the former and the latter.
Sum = 22.1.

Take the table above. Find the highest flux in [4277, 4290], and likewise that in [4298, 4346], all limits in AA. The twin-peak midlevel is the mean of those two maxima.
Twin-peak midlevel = 14.9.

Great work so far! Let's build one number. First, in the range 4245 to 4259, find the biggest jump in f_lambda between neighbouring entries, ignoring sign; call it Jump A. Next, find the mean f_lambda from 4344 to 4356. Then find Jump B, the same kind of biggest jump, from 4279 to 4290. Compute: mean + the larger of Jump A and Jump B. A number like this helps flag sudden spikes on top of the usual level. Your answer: 16.2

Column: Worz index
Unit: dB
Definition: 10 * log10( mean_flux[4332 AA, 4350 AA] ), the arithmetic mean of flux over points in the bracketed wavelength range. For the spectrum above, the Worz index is 11.5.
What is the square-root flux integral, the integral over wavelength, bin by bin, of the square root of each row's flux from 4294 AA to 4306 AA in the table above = 36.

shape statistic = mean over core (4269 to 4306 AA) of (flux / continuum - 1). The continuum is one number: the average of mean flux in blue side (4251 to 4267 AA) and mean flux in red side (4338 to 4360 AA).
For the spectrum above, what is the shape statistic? -0.19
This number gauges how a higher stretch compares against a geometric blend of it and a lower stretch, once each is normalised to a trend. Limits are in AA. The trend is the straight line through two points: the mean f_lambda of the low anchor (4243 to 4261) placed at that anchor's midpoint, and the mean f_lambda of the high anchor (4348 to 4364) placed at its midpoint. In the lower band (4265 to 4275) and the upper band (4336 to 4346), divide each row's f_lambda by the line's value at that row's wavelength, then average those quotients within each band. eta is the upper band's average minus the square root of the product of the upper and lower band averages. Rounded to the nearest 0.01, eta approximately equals 0.02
